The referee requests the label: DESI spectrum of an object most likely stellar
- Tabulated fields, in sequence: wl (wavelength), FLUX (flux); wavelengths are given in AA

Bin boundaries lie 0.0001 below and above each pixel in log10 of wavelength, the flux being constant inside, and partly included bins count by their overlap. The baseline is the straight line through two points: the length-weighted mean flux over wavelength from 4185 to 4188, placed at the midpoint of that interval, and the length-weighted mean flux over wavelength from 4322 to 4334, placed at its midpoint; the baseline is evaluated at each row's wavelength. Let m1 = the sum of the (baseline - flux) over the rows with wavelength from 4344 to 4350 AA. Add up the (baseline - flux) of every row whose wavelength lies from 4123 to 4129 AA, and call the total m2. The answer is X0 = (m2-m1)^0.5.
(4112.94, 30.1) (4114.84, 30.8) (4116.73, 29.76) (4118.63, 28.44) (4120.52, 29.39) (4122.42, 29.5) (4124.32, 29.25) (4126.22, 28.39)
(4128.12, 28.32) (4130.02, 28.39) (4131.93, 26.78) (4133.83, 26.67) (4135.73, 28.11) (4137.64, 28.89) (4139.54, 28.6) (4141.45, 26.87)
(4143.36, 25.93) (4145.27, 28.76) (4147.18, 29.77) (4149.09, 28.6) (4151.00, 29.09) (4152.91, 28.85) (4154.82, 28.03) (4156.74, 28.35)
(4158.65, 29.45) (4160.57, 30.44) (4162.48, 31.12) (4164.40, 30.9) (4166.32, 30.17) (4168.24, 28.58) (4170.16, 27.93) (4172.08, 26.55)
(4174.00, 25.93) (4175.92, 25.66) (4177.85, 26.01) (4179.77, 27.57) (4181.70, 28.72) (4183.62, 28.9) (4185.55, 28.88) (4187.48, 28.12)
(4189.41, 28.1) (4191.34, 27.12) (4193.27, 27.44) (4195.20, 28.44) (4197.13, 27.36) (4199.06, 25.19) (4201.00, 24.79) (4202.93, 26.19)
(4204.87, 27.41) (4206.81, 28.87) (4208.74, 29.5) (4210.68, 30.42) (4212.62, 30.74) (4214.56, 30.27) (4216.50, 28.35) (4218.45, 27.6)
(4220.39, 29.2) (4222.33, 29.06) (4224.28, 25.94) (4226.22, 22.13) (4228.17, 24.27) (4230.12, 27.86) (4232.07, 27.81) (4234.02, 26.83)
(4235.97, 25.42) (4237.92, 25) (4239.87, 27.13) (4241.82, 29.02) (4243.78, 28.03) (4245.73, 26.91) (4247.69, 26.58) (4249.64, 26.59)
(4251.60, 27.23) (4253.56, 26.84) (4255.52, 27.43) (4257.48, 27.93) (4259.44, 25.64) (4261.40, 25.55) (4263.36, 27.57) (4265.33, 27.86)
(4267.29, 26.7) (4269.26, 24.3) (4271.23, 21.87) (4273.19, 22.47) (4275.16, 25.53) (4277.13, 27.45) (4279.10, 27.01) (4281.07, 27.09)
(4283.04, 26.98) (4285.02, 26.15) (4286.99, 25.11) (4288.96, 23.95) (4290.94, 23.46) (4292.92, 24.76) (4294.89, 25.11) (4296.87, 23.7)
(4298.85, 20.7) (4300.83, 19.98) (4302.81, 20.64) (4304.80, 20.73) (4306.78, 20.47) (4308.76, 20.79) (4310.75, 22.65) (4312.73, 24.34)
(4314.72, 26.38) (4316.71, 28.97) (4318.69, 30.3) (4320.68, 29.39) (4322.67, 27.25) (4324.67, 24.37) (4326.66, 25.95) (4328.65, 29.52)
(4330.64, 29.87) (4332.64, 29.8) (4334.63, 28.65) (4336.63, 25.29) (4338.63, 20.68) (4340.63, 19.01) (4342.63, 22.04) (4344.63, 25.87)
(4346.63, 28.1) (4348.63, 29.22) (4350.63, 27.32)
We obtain 0.51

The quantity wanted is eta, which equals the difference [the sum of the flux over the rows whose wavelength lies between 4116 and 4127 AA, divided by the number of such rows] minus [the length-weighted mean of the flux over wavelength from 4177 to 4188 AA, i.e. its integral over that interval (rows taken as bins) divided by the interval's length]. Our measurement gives 1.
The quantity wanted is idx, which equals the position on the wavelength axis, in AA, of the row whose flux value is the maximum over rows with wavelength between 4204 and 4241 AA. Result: 4212.62 AA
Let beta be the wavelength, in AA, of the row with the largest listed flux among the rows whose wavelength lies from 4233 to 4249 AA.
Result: 4241.82 AA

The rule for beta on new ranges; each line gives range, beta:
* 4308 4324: 4318.69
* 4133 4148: 4147.18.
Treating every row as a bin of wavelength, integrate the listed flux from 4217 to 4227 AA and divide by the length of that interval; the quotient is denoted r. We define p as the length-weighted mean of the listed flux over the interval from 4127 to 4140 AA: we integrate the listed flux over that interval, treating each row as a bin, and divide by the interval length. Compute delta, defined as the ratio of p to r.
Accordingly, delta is 1.04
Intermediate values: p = 28.0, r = 26.9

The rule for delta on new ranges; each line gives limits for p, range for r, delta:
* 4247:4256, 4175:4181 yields 1.02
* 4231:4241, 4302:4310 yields 1.28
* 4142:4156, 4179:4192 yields 1.01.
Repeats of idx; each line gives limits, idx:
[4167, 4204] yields 4183.62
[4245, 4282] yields 4257.48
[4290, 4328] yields 4318.69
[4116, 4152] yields 4147.18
